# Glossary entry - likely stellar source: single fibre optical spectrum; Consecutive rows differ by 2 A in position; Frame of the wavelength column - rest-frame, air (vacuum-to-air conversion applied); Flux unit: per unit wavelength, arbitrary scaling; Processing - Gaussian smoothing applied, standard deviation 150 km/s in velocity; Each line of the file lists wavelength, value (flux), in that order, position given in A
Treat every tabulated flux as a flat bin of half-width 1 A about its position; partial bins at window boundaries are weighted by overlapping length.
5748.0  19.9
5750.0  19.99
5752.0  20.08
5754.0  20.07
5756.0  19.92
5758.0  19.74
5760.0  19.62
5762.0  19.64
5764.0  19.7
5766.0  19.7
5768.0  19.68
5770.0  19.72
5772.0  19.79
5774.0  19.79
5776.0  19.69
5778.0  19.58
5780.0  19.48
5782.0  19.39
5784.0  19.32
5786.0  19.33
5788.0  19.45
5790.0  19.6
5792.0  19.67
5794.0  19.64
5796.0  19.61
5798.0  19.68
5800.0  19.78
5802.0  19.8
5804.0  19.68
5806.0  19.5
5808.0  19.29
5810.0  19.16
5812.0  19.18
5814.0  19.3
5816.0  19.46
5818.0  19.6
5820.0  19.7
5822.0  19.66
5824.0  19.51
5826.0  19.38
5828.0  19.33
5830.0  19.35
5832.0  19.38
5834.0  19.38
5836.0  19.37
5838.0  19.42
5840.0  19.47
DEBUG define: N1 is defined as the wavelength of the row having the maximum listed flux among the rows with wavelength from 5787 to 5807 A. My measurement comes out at 5802.0 A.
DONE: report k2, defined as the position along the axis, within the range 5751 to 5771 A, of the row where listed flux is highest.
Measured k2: 5752.0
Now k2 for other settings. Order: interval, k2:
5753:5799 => 5754.0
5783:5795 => 5792.0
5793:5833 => 5802.0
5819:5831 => 5820.0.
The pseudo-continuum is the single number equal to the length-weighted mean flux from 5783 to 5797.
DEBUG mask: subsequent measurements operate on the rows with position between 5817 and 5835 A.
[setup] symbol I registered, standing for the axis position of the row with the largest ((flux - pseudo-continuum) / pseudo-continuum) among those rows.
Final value 5820.0 A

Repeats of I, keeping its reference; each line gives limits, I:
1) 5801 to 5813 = 5802.0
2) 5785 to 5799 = 5798.0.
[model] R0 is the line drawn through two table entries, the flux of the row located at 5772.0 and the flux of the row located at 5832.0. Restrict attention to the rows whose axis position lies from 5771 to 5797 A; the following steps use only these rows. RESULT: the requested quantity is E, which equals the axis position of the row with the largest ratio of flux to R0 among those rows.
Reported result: 5792.0 A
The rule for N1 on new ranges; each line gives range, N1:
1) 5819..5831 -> 5820.0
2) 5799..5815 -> 5802.0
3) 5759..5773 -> 5772.0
